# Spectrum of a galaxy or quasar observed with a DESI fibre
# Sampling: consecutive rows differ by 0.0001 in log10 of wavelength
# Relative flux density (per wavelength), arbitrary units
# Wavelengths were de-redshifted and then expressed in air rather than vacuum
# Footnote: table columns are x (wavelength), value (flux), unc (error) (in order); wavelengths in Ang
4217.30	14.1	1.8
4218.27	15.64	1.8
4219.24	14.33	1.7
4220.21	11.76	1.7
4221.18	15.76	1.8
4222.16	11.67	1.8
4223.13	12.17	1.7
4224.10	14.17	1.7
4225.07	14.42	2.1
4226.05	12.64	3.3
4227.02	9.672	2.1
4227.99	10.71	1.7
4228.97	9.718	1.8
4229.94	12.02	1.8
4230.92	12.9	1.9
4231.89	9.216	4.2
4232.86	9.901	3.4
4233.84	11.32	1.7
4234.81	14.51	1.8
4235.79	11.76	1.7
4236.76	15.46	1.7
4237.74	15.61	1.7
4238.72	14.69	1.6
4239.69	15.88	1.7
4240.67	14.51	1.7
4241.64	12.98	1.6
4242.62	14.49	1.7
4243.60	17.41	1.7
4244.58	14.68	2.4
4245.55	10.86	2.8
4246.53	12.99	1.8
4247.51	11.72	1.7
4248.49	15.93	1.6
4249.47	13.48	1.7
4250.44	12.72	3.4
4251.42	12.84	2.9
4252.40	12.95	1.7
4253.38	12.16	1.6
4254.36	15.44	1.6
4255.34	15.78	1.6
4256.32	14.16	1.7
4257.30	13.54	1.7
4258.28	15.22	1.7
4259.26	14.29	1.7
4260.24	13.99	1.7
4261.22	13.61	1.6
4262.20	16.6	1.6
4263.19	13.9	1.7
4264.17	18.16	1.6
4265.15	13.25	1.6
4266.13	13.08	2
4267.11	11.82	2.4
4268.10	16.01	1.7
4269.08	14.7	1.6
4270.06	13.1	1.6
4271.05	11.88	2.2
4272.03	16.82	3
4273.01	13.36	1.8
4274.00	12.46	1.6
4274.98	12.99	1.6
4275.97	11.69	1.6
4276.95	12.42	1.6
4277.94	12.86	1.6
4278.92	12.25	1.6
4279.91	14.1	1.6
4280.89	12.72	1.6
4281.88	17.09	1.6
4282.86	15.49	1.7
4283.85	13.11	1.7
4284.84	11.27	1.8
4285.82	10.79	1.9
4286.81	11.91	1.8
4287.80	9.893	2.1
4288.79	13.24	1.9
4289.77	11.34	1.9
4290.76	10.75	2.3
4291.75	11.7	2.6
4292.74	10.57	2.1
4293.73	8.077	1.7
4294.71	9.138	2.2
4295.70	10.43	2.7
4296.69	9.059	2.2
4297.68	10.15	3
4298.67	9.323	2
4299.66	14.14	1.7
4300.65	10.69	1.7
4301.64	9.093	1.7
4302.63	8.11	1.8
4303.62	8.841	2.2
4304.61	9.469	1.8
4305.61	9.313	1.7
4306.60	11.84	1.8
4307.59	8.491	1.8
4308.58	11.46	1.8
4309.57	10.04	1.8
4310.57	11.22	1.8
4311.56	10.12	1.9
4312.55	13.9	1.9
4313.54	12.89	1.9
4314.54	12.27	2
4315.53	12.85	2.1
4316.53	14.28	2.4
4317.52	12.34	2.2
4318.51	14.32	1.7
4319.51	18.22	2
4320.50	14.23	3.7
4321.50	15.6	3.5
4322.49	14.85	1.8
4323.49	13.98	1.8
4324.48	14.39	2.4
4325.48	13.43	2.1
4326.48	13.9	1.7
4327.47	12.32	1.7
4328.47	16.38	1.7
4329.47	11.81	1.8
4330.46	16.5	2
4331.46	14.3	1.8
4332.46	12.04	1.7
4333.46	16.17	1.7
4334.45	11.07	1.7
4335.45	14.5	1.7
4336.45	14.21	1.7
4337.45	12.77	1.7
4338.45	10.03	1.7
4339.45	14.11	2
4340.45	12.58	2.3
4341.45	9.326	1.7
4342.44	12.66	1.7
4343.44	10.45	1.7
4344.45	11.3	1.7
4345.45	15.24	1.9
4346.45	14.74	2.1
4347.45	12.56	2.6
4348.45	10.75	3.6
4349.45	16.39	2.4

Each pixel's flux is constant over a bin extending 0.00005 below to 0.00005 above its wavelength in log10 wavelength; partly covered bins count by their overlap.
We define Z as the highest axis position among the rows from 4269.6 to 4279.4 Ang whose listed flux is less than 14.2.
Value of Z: 4278.92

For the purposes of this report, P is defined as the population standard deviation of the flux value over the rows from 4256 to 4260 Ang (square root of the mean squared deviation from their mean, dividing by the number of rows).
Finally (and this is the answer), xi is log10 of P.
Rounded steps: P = 0.6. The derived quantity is -0.2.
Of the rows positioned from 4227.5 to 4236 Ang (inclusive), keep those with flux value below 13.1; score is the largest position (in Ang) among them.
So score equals 4235.79 Ang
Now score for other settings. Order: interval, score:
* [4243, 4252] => 4251.42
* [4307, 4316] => 4315.53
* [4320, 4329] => 4327.47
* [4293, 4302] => 4301.64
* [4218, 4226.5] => 4226.05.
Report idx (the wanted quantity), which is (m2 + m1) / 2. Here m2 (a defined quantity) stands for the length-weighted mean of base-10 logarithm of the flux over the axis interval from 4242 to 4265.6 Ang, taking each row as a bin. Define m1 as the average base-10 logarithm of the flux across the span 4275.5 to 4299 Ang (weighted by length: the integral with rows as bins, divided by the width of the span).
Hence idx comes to 1.10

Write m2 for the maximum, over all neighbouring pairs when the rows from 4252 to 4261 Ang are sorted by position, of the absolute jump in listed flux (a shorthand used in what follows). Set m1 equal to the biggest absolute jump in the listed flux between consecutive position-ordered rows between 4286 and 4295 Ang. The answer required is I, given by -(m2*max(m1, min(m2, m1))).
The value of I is -11.0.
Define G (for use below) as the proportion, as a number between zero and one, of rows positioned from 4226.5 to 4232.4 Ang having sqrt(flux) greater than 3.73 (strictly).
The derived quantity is 0.00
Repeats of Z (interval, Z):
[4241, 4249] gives 4247.51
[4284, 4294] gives 4293.73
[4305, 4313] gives 4312.55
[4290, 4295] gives 4294.71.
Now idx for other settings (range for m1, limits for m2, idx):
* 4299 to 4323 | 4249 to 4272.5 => 1.11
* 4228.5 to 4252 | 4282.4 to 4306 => 1.07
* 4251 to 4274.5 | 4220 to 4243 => 1.12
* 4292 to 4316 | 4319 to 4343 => 1.07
